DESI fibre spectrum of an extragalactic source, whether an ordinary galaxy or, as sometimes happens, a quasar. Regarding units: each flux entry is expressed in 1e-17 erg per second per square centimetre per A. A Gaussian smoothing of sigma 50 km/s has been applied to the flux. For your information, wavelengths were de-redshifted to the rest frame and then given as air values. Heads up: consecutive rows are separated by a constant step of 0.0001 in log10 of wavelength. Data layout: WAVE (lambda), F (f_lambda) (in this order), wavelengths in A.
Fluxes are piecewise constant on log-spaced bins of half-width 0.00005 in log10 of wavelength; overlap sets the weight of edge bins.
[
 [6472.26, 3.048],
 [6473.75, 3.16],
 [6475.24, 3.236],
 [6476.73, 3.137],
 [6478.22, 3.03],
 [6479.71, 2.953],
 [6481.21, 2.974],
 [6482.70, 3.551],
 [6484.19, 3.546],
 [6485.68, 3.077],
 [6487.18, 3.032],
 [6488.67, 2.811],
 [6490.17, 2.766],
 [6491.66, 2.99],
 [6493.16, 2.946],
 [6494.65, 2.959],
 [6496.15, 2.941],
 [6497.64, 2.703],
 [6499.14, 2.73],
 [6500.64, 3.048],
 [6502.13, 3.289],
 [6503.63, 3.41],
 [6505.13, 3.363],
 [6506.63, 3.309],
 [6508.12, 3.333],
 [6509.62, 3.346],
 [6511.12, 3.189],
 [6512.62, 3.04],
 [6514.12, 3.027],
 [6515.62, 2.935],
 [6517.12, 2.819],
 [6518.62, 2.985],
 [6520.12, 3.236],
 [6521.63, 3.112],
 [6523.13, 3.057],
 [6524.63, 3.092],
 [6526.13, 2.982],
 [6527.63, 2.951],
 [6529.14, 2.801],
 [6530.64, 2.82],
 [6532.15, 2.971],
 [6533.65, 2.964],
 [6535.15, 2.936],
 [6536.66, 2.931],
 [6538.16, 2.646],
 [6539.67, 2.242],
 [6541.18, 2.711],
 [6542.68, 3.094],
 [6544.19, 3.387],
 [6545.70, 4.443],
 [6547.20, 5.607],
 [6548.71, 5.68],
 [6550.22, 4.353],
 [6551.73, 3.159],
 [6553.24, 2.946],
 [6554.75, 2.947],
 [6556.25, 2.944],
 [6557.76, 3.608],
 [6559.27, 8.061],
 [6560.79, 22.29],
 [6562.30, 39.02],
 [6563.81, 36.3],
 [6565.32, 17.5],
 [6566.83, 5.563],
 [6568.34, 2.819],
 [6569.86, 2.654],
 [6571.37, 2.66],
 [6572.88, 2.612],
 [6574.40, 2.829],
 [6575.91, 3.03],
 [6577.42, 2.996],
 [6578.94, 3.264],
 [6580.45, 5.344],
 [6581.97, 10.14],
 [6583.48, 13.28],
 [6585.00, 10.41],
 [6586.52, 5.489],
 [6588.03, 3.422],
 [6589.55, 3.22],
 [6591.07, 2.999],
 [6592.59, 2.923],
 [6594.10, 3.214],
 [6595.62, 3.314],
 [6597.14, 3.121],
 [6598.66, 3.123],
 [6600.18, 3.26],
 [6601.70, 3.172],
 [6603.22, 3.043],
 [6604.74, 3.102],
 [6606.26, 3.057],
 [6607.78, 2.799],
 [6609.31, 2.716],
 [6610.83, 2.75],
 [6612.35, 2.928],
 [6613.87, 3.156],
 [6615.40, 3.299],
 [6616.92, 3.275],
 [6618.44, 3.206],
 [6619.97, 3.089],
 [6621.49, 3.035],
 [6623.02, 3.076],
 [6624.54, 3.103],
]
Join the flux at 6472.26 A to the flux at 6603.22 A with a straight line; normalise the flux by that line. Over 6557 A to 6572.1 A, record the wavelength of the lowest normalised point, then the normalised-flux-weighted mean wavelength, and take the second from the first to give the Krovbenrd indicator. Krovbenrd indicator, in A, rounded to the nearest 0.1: 6.7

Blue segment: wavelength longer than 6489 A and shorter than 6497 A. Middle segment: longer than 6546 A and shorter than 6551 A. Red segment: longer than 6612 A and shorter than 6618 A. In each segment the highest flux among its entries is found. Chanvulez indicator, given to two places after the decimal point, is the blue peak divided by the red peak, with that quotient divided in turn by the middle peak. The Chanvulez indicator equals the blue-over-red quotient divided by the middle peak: 0.16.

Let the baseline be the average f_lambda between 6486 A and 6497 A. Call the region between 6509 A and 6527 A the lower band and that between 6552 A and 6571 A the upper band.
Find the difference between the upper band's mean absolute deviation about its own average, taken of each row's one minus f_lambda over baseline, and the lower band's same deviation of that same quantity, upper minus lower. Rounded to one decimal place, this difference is 3.7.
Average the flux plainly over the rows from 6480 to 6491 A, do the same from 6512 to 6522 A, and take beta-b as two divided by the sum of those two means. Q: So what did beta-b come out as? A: 0.33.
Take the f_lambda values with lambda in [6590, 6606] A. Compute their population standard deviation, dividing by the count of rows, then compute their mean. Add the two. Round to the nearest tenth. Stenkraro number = 3.2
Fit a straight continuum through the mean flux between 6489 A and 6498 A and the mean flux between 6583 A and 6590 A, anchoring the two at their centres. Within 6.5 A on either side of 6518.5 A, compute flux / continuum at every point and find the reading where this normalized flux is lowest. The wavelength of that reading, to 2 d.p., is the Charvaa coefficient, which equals 6517.12 A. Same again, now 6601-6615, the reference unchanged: 6609.31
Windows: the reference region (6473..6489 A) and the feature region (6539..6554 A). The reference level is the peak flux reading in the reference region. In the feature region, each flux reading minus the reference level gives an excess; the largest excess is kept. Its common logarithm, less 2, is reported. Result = -1.7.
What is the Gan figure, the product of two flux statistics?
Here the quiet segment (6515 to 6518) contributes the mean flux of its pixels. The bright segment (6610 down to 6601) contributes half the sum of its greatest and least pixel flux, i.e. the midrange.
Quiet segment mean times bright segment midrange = 8.5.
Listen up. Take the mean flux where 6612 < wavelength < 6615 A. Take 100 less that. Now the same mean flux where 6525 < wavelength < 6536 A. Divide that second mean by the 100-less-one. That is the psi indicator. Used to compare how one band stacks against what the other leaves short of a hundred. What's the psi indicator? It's 0.030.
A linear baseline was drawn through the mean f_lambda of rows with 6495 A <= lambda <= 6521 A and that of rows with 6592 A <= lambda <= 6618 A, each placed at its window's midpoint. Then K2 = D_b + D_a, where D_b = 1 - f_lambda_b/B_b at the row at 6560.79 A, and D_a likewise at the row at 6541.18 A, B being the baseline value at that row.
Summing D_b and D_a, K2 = -6.1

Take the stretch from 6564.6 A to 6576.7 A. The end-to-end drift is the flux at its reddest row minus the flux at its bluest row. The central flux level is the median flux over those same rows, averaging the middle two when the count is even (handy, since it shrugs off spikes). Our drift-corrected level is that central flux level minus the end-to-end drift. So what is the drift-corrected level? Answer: 17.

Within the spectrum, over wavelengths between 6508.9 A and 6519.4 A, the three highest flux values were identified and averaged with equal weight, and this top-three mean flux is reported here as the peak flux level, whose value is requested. 3.2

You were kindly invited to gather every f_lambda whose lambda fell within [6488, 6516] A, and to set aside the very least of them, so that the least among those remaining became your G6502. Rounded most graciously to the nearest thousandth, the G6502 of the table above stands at 2.730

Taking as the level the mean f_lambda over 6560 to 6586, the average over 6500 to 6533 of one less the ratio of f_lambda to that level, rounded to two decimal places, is 0.71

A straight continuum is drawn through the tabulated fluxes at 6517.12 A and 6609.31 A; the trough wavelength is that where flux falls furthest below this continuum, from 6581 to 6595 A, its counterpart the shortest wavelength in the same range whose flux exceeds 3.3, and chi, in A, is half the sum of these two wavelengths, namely 6587.3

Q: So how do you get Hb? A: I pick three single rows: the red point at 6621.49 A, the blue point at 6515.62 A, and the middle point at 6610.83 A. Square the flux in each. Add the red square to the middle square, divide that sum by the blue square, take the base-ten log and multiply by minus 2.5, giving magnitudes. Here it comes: -0.7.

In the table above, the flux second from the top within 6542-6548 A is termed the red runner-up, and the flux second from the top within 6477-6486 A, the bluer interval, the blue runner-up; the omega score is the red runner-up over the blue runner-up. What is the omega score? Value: 1.3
